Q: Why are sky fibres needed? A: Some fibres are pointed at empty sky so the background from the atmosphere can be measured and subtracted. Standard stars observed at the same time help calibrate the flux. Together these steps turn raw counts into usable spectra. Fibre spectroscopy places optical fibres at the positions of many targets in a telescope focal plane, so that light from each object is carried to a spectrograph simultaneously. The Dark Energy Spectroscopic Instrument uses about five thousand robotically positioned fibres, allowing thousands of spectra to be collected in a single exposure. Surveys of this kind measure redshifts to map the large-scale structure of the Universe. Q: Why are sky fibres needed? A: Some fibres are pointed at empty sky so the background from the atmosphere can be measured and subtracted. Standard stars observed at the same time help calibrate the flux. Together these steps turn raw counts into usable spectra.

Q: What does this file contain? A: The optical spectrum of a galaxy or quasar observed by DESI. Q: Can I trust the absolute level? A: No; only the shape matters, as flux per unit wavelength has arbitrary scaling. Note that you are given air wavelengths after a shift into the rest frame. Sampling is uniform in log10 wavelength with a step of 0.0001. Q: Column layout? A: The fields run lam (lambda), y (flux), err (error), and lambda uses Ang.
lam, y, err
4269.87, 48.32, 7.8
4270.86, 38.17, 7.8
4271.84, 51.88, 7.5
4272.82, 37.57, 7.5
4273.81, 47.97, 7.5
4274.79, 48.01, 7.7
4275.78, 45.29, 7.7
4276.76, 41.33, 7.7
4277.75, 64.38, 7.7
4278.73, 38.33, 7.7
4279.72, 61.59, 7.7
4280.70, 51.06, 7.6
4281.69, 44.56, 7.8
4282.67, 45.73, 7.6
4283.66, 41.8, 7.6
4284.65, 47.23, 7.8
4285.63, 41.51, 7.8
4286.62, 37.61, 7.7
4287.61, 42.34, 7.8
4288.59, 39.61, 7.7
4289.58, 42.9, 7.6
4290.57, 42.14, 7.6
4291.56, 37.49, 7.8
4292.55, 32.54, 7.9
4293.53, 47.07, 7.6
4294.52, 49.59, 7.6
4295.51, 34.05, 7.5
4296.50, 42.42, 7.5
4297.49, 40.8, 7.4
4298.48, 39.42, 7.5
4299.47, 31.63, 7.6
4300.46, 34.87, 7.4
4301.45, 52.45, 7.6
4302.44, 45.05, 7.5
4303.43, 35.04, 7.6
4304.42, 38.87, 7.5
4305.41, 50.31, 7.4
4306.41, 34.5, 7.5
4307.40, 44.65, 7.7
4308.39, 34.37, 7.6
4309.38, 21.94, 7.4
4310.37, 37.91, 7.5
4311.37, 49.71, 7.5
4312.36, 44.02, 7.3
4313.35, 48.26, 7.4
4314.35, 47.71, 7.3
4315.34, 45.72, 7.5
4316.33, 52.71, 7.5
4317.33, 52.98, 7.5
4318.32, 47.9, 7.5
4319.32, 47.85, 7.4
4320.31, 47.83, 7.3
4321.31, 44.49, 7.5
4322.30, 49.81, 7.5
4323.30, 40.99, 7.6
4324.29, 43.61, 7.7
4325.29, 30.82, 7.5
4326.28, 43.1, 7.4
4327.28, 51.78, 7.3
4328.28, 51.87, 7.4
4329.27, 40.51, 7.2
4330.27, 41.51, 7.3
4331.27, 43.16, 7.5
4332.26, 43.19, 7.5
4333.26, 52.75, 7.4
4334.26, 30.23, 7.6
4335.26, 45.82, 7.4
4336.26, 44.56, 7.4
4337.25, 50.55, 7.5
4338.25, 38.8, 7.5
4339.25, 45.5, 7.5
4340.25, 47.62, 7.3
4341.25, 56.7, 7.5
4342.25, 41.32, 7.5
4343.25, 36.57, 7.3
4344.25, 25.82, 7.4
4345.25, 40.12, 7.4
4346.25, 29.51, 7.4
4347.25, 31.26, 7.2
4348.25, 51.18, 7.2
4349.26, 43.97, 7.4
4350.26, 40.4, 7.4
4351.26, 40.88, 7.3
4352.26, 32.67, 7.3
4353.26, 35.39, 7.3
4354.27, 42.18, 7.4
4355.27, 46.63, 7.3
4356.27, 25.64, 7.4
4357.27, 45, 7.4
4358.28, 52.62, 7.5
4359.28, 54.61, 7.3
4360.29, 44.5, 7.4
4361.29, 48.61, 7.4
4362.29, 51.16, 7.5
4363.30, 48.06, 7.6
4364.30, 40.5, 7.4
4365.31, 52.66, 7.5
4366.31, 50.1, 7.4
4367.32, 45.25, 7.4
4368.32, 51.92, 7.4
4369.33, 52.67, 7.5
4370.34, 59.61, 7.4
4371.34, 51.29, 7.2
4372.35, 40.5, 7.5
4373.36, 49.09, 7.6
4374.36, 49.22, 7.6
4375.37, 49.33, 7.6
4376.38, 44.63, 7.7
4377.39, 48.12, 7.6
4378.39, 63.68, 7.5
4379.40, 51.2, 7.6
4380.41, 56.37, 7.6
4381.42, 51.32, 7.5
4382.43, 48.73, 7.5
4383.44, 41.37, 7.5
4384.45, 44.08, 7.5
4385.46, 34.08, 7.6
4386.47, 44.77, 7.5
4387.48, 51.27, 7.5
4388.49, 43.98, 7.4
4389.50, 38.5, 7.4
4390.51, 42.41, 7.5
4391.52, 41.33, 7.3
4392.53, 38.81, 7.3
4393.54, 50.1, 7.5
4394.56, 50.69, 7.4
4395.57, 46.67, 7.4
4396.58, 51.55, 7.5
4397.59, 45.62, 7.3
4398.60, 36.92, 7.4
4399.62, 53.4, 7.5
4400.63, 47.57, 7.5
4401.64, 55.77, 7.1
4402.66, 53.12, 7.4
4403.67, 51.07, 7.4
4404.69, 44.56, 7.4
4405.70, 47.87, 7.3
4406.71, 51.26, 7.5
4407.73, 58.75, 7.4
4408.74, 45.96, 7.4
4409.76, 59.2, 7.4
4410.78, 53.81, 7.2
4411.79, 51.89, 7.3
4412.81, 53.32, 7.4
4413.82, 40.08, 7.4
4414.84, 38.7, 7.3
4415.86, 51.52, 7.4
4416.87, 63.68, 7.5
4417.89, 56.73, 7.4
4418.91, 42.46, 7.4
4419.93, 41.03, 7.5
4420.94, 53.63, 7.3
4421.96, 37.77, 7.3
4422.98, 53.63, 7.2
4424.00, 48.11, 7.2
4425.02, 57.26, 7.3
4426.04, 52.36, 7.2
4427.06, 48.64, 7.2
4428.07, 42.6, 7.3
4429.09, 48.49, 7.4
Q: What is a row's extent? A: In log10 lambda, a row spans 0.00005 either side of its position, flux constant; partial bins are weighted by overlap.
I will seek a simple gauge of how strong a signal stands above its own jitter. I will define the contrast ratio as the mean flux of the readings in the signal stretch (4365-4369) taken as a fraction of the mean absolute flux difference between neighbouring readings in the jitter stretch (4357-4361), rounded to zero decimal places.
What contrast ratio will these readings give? 8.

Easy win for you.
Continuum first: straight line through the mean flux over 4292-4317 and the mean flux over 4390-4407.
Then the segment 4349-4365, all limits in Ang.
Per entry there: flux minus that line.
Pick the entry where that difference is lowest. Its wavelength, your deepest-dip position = 4356.27 Ang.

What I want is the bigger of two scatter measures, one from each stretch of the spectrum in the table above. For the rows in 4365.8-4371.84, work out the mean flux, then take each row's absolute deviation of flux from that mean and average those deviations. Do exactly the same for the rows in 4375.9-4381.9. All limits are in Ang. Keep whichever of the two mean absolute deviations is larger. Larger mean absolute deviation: 5.0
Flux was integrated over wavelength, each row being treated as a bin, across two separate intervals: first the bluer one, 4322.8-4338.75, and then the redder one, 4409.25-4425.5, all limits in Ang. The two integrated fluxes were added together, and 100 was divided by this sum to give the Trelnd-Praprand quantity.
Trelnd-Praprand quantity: 0.066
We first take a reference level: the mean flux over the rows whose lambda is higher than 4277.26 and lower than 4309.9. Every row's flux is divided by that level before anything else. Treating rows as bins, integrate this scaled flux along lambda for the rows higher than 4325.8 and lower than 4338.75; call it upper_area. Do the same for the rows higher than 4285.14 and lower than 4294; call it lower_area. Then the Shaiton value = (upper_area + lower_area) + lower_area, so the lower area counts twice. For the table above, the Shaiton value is 31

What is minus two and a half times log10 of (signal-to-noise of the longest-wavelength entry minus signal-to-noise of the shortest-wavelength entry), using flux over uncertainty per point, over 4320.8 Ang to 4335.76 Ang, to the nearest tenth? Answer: 1.5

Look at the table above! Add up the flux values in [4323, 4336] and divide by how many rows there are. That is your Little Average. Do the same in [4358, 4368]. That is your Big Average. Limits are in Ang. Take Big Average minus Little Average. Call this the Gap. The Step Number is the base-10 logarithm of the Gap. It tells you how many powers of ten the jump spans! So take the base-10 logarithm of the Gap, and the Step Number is 0.76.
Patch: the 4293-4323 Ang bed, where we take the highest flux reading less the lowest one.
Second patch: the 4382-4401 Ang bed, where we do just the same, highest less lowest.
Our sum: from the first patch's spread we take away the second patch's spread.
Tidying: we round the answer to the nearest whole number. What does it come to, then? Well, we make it 12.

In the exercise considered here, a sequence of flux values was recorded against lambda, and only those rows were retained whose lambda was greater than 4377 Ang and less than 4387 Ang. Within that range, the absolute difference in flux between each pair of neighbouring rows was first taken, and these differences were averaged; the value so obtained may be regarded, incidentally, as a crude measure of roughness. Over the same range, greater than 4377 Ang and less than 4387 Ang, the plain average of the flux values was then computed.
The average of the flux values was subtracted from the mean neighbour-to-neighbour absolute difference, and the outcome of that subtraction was -40.4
